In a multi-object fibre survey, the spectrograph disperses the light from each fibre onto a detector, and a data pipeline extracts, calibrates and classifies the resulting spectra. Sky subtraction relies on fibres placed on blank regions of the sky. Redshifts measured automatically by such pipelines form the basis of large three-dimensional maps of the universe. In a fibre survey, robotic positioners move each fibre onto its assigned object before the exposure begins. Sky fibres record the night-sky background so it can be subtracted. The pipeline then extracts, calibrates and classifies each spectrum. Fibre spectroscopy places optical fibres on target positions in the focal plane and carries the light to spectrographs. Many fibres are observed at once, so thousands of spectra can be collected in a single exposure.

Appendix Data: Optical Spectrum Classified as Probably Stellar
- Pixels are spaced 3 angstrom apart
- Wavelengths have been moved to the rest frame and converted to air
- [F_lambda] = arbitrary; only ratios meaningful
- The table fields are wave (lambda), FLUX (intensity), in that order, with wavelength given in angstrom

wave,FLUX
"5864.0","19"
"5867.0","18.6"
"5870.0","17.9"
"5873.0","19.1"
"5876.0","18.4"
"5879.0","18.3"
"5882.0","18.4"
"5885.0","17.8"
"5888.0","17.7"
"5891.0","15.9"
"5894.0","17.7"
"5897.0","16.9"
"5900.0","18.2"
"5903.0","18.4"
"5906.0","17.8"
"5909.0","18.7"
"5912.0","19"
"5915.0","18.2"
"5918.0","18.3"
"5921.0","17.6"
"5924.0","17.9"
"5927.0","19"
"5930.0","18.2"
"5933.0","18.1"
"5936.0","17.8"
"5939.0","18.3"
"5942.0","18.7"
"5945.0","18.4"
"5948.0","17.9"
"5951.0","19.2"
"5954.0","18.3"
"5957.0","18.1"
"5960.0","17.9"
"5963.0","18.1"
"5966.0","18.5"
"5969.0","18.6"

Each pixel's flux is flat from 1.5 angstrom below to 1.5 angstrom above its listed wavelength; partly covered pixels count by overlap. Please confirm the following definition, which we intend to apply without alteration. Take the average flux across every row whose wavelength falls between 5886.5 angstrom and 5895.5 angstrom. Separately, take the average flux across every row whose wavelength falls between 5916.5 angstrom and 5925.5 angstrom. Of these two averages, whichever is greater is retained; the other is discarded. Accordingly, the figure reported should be 17.9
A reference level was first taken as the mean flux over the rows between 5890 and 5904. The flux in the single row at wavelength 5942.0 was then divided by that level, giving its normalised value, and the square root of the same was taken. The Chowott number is 1.04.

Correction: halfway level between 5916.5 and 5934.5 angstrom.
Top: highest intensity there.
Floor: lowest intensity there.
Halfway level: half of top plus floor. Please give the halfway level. 18.3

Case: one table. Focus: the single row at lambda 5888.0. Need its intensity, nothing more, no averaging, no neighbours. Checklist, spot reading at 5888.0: 17.7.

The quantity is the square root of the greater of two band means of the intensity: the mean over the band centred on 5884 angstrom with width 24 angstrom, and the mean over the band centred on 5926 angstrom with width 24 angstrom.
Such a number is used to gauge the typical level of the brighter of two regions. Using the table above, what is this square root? 4.26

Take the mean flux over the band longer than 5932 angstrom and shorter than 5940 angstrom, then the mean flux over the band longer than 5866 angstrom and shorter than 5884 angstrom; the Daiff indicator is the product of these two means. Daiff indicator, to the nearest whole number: 333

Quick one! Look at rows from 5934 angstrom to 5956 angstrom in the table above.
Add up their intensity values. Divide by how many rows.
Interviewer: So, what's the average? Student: 18.4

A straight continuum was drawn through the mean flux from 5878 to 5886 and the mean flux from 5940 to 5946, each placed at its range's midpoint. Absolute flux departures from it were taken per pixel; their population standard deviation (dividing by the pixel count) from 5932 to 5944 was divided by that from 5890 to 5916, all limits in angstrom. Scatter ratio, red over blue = 0.3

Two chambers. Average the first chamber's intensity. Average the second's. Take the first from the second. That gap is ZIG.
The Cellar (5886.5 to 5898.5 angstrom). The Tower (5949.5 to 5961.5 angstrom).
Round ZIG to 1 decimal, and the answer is 1.3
